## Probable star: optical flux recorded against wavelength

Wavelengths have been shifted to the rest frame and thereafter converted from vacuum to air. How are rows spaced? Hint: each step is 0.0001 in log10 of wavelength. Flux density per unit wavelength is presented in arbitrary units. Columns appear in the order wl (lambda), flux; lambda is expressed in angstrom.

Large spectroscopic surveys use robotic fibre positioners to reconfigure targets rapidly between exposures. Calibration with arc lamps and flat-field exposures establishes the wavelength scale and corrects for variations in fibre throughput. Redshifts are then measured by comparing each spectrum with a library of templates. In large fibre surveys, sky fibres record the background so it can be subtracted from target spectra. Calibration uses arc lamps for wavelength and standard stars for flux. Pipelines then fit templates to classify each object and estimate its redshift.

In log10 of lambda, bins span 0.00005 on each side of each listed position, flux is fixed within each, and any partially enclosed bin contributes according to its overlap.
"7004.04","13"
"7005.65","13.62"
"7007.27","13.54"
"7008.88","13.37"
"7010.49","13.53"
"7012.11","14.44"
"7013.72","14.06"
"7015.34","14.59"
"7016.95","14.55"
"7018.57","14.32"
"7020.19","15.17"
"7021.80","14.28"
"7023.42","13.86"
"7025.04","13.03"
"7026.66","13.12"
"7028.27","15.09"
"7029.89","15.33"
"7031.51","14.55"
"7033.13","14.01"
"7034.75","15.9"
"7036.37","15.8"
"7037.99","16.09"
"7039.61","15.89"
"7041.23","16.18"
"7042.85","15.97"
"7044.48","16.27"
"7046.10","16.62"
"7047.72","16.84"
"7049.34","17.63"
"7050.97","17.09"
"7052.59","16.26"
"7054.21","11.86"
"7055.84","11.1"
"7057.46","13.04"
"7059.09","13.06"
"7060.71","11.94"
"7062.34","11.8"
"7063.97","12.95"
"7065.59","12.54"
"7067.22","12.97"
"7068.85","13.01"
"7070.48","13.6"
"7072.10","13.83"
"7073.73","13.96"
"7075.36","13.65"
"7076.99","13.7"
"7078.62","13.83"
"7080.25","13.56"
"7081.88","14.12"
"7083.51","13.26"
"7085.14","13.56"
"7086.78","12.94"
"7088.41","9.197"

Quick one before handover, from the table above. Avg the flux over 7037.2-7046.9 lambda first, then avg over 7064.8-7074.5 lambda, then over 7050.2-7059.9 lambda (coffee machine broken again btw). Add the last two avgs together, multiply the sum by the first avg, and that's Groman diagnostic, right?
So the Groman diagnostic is 437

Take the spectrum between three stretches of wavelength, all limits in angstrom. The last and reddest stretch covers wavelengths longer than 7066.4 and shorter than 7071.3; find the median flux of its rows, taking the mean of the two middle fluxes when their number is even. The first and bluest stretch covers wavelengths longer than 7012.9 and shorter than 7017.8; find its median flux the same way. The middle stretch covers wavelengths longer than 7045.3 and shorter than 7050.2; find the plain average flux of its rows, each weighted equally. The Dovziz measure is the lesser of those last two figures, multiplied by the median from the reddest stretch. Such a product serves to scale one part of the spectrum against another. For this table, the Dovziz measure 189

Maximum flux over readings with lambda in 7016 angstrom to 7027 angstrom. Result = 15.17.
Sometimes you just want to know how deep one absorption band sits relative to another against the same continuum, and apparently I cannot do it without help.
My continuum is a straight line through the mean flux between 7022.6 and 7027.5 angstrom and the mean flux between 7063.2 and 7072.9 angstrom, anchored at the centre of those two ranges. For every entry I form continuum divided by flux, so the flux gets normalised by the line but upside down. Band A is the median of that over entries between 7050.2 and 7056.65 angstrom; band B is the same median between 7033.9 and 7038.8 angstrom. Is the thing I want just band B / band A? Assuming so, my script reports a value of 0.87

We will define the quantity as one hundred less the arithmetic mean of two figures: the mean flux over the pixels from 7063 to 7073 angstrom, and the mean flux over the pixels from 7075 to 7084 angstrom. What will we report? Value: 86.6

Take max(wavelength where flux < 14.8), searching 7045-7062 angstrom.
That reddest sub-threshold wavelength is 7060.71 angstrom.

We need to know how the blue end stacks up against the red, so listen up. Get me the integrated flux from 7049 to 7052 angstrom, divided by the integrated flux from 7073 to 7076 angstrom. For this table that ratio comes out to 1.25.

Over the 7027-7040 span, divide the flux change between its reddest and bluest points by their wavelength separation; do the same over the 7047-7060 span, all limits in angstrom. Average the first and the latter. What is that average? -0.131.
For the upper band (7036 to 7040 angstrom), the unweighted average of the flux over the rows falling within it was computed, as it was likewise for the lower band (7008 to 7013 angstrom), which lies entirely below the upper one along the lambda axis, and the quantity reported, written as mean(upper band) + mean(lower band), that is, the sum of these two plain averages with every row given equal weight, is 30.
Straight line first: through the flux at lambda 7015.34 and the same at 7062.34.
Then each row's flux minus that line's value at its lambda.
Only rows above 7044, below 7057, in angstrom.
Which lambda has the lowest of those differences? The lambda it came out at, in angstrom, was 7055.84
